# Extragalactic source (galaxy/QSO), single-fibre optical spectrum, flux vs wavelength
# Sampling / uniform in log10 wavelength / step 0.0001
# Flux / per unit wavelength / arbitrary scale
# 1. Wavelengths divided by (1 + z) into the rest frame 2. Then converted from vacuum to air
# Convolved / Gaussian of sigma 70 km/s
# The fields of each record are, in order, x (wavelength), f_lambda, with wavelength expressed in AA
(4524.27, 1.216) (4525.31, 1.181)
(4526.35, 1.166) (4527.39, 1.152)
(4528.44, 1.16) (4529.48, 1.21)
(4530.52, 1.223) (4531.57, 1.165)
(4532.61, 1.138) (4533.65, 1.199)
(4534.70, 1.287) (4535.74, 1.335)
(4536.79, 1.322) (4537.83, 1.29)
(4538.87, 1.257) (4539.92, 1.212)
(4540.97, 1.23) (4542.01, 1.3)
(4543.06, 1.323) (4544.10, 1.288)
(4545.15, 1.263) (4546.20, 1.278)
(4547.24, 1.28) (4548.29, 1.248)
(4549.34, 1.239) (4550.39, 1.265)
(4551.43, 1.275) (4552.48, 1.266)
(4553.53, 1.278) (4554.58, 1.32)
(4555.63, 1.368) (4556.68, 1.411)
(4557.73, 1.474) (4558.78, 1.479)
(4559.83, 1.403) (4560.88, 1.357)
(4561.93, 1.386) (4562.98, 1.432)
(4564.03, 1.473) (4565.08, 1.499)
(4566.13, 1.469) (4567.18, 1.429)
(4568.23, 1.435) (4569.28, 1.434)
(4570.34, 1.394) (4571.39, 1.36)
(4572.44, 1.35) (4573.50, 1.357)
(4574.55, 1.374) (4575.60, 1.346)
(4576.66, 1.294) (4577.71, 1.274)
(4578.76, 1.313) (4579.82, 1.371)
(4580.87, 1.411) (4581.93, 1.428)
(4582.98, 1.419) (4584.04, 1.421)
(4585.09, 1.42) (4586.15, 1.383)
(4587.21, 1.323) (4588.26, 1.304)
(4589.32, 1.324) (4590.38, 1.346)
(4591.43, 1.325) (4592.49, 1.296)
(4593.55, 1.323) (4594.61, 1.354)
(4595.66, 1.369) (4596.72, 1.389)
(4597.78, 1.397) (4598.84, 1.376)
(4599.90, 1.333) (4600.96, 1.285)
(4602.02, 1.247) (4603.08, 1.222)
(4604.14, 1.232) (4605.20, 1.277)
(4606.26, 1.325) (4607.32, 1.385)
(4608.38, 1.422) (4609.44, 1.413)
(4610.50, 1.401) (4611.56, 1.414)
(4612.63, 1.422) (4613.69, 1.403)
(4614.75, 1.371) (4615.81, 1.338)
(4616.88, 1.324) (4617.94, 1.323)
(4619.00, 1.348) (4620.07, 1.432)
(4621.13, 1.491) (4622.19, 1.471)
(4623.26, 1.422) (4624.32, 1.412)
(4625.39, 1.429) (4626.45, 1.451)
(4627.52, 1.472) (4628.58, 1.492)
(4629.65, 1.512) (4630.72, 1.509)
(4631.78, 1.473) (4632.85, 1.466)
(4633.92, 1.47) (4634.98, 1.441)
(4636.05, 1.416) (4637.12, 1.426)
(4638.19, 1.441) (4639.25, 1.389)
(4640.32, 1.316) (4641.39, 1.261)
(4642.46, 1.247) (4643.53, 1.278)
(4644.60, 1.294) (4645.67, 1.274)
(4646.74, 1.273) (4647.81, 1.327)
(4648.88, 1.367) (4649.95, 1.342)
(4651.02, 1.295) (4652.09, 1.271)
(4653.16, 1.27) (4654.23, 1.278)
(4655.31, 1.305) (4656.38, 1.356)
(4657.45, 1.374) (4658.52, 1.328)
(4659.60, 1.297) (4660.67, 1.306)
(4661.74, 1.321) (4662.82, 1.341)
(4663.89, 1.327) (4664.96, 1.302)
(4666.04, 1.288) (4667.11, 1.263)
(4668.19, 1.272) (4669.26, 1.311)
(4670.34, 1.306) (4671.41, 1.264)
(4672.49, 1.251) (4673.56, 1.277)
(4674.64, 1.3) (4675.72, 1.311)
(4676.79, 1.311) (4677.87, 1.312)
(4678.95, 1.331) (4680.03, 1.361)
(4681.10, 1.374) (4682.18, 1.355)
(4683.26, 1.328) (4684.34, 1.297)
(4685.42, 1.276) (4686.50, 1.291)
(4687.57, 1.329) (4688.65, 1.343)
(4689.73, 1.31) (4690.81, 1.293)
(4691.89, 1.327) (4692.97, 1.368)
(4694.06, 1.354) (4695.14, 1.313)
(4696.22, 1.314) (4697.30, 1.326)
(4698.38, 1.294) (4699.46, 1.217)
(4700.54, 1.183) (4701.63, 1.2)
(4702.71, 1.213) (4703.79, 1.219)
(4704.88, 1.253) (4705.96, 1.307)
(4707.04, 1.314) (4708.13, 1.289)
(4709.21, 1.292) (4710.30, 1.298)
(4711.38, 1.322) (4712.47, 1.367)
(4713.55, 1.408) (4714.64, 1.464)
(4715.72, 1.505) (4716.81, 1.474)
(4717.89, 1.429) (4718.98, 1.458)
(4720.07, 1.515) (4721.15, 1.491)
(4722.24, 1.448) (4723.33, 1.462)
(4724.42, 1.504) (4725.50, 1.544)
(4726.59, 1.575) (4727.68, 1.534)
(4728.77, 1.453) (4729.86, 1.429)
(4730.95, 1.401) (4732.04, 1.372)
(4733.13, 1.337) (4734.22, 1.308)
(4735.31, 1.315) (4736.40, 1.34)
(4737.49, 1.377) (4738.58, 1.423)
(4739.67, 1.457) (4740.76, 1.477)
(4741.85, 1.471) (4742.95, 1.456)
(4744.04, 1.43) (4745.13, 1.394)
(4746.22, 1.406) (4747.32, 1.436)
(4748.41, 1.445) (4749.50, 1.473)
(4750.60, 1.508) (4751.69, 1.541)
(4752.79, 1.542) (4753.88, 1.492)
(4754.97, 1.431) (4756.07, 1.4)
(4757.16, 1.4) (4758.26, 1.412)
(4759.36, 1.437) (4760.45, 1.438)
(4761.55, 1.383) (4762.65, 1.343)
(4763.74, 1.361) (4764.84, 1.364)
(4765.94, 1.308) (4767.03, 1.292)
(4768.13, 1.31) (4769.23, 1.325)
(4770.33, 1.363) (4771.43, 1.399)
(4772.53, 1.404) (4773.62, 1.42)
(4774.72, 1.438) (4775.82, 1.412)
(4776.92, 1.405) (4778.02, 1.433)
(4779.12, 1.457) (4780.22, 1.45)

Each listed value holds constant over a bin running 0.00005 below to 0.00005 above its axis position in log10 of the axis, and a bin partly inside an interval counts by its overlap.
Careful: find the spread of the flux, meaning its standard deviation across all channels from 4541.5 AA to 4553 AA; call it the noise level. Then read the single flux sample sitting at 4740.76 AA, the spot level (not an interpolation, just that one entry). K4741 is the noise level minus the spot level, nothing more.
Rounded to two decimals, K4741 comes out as -1.45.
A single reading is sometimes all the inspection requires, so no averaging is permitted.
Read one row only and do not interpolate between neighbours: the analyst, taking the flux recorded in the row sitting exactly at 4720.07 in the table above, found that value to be 1.515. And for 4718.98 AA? 1.458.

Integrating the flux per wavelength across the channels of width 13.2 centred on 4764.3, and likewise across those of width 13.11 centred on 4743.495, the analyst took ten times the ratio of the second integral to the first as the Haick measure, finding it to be 10.5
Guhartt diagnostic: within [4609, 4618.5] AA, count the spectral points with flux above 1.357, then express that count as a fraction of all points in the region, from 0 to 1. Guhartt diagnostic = 0.7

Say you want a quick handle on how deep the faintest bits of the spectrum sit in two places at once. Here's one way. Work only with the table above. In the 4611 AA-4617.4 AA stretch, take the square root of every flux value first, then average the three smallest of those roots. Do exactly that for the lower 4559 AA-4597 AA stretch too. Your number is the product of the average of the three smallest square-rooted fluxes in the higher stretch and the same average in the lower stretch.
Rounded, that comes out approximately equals 1.32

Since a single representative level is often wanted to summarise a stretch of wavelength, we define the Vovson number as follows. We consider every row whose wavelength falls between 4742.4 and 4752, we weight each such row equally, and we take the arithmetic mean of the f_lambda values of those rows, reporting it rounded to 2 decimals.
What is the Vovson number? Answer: 1.45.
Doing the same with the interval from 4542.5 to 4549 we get 1.28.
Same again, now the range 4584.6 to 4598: 1.35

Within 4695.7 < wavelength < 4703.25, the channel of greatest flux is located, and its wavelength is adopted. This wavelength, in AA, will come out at 4697.30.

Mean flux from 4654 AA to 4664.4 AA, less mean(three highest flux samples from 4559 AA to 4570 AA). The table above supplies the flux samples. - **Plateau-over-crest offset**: -0.16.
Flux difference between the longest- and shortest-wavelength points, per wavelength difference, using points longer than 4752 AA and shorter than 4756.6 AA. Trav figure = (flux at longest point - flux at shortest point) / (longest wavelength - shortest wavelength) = -0.043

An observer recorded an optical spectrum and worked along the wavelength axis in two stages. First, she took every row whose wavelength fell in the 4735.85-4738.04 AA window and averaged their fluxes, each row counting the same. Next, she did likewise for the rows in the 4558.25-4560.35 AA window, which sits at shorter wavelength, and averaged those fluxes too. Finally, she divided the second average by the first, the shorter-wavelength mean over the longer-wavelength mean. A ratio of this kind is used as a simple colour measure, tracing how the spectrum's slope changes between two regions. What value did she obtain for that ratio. 1.06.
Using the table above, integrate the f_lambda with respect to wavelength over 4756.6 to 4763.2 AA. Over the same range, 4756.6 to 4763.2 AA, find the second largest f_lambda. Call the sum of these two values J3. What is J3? 11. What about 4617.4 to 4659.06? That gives 59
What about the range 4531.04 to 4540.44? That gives 13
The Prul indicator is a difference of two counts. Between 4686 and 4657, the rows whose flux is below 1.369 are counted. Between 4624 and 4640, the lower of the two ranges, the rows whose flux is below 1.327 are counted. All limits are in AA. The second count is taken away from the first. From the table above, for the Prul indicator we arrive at 25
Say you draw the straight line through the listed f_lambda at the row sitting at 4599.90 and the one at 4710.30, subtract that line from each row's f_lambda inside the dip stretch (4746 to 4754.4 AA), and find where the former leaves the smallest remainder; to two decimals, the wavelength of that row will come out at 4746.22 AA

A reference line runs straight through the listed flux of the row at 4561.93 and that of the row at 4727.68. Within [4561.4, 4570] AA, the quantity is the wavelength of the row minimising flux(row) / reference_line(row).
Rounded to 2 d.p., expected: 4561.93 AA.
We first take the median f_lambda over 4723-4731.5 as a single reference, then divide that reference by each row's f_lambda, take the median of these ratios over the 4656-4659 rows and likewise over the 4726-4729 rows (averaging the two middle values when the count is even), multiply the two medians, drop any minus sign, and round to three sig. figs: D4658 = 1.06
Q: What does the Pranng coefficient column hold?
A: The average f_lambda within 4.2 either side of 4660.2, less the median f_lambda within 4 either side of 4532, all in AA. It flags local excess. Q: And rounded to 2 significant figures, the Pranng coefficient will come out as 0.13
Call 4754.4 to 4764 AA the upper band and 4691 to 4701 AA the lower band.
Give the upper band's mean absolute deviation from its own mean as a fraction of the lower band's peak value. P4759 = 0.019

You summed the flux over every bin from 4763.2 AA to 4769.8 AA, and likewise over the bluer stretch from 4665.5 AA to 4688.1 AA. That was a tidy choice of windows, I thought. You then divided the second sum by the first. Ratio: 3.4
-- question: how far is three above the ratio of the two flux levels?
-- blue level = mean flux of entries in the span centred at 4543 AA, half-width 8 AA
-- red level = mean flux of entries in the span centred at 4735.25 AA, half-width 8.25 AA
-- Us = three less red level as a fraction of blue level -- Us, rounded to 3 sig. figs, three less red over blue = 1.89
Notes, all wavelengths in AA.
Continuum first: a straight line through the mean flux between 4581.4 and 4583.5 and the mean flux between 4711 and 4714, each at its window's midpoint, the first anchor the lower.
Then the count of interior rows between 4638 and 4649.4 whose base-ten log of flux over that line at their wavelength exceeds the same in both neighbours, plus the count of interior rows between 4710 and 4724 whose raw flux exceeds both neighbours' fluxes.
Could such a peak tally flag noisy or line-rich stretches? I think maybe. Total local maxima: 3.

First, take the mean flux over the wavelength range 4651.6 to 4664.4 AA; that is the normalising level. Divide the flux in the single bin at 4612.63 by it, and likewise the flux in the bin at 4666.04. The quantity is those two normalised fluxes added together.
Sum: 2.06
